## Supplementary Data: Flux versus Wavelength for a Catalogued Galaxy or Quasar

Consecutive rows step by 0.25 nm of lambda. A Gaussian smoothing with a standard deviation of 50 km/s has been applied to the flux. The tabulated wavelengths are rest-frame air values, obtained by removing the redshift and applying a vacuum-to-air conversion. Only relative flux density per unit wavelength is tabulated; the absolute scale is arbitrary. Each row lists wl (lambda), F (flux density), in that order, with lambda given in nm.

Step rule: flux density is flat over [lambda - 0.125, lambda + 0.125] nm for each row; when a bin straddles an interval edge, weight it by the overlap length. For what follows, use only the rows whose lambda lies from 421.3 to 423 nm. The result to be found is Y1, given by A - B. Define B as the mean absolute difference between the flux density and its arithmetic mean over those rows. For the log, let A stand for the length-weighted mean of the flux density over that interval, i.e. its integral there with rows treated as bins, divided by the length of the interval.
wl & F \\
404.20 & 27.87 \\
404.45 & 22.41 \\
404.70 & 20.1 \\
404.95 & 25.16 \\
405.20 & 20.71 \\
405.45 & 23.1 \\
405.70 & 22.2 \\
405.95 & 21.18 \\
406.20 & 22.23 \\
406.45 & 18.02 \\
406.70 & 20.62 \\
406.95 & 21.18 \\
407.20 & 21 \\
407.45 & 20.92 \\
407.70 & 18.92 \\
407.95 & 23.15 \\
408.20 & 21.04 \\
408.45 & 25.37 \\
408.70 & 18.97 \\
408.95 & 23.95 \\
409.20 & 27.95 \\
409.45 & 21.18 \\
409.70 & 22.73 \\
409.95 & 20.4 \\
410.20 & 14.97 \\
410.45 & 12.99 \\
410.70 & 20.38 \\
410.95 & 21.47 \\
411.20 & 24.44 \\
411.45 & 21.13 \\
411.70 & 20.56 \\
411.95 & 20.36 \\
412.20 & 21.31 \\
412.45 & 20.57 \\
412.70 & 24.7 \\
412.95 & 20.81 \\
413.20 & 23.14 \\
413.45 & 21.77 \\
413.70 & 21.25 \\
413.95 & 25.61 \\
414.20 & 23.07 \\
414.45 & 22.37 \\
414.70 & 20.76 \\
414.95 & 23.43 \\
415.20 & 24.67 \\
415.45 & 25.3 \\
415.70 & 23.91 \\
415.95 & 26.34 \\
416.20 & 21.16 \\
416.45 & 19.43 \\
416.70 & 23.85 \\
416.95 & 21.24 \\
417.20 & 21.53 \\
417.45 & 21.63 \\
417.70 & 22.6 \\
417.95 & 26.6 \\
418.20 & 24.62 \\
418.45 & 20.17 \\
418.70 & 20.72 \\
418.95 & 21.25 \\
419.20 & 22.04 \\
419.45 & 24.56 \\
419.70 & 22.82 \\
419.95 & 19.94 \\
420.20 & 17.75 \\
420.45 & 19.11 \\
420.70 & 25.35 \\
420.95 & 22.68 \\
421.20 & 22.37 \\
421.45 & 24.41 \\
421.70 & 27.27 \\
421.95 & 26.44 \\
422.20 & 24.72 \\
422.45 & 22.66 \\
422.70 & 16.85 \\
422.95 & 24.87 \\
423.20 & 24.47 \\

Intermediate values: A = 23.8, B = 2.4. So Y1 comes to 21.5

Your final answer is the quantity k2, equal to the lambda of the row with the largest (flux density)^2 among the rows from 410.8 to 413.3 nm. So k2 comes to 412.70 nm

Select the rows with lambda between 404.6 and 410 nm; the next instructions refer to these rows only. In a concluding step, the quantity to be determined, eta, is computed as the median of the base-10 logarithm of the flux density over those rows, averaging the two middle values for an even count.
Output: 1.326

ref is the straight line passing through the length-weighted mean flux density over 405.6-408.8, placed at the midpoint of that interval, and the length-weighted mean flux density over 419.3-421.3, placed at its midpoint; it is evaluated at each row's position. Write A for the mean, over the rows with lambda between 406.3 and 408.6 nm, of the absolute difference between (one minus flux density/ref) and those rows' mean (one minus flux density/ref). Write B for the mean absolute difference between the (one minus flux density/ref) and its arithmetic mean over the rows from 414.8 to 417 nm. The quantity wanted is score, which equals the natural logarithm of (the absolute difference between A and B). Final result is -4.1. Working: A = 0.065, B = 0.083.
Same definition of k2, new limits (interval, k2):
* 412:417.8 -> 415.95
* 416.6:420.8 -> 417.95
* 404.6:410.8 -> 409.20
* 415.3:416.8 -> 415.95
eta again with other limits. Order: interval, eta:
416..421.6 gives 1.339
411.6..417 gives 1.344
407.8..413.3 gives 1.325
